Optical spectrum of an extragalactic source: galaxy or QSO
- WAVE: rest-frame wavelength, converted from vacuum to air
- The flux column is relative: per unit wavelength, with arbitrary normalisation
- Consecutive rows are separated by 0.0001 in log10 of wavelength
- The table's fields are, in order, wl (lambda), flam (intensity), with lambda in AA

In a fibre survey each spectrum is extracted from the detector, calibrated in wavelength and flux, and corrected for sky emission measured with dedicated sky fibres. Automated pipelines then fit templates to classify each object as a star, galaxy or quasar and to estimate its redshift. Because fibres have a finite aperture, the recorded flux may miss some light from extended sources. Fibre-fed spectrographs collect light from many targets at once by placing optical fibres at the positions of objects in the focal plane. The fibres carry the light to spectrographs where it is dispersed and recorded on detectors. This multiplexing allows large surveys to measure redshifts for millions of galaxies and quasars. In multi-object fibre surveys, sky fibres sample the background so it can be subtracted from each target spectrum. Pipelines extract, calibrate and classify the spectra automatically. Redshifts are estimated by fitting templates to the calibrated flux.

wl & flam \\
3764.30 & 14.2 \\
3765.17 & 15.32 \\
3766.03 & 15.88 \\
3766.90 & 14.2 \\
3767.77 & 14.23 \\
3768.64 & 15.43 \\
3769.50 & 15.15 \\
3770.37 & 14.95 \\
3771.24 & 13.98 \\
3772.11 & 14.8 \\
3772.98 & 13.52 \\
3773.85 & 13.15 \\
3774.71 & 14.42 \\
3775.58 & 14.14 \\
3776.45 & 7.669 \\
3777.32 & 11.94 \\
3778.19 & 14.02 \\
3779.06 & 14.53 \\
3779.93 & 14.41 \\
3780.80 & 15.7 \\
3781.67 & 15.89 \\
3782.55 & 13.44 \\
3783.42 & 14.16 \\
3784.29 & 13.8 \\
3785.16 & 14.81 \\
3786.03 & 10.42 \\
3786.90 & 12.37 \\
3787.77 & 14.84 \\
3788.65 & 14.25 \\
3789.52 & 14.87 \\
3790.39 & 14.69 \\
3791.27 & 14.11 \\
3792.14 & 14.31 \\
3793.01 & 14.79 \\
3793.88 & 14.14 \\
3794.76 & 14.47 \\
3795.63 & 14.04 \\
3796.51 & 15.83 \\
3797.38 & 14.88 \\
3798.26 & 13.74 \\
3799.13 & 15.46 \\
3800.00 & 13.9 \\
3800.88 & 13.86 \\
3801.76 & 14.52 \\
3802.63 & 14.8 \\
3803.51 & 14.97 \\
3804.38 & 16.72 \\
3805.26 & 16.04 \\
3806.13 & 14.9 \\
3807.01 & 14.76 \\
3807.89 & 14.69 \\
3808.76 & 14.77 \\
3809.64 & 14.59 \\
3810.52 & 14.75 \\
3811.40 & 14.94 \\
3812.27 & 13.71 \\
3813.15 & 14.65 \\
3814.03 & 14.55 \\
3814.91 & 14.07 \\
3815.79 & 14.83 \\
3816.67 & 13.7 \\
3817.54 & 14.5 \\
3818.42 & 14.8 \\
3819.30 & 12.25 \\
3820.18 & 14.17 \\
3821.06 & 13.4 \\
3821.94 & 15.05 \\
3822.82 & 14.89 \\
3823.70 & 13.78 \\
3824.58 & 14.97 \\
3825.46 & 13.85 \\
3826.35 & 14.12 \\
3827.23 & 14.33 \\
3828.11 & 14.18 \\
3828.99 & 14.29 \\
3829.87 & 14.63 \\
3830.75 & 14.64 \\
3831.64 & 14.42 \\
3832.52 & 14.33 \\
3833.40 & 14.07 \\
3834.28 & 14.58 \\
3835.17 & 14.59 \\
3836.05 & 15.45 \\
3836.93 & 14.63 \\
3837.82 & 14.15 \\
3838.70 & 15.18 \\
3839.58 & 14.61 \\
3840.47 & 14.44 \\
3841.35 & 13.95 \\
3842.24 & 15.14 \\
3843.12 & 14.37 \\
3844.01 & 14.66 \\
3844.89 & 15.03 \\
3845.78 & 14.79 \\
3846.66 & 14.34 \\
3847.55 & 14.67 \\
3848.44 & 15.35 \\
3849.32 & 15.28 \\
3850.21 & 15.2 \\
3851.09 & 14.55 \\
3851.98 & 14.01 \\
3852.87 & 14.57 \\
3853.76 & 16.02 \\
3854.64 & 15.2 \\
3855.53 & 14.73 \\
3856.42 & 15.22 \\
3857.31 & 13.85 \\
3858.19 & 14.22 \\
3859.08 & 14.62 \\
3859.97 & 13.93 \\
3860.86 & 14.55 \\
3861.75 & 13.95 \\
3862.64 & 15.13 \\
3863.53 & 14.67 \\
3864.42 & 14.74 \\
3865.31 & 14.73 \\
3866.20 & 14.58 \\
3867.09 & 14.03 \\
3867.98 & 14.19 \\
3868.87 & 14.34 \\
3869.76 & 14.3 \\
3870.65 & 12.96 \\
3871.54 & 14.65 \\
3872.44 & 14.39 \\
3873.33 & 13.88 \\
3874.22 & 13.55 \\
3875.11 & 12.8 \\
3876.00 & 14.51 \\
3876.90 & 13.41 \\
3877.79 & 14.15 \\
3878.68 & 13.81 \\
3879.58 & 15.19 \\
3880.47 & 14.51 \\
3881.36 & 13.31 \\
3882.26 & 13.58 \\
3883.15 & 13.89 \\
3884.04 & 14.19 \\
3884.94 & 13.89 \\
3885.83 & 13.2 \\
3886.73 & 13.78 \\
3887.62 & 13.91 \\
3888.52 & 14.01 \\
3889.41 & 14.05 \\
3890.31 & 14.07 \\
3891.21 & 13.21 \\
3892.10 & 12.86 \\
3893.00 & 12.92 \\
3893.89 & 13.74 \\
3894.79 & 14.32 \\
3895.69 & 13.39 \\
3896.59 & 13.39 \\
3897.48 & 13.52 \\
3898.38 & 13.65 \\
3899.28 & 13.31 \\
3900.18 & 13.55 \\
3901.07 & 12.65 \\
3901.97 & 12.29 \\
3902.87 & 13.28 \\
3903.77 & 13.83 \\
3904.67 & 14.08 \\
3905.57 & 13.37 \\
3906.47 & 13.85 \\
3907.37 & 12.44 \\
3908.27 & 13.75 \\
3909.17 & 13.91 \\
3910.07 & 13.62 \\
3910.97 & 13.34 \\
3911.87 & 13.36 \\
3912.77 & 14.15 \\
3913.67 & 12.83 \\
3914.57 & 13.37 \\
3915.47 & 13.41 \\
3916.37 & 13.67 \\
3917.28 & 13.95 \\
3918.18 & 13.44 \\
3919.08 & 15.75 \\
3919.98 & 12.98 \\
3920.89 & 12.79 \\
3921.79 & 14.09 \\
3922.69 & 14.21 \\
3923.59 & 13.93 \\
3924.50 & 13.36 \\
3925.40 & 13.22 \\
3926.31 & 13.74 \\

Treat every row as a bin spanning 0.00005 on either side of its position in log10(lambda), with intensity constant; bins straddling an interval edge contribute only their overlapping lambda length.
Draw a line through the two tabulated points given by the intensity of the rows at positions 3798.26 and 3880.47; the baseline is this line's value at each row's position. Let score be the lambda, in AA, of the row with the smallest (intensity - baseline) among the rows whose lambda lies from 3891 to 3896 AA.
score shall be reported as 3892.10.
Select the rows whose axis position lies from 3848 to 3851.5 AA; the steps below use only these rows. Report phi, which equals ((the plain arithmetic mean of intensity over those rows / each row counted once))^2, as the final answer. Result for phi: 228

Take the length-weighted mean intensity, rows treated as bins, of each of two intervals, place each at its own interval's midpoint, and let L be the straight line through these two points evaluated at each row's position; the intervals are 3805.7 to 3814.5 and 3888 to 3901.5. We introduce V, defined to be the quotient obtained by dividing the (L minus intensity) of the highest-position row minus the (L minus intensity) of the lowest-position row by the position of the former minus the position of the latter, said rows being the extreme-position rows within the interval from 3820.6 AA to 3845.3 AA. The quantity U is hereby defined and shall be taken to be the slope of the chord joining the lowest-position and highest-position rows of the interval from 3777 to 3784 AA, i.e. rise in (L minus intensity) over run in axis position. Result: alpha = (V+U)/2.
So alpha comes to -0.23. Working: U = -0.38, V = -0.08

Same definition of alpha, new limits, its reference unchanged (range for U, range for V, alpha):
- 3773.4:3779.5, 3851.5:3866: -0.17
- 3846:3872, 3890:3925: -0.01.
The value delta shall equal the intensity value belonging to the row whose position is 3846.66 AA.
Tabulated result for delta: 14.34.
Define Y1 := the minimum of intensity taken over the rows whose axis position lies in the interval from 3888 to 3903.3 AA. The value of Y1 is 12.29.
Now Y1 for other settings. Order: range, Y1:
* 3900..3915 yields 12.29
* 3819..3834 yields 12.25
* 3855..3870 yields 13.85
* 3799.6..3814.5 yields 13.71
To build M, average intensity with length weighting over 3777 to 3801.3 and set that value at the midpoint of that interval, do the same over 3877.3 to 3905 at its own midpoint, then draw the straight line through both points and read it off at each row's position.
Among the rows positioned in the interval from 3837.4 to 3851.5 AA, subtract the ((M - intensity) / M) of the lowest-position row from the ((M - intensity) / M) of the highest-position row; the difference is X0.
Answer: -0.03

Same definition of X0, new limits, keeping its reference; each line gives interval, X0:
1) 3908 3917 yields 0.00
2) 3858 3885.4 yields 0.01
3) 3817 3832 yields 0.00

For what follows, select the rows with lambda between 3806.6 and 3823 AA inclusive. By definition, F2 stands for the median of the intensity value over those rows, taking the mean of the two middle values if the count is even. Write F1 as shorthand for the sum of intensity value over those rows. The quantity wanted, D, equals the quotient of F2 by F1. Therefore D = 0.0536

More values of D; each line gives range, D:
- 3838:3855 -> 0.0521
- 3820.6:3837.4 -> 0.0526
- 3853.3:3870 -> 0.0526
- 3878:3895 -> 0.0529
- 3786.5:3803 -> 0.0528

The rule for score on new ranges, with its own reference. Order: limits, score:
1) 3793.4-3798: 3795.63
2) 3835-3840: 3837.82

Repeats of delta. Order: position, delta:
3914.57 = 13.37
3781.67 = 15.89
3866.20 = 14.58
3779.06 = 14.53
